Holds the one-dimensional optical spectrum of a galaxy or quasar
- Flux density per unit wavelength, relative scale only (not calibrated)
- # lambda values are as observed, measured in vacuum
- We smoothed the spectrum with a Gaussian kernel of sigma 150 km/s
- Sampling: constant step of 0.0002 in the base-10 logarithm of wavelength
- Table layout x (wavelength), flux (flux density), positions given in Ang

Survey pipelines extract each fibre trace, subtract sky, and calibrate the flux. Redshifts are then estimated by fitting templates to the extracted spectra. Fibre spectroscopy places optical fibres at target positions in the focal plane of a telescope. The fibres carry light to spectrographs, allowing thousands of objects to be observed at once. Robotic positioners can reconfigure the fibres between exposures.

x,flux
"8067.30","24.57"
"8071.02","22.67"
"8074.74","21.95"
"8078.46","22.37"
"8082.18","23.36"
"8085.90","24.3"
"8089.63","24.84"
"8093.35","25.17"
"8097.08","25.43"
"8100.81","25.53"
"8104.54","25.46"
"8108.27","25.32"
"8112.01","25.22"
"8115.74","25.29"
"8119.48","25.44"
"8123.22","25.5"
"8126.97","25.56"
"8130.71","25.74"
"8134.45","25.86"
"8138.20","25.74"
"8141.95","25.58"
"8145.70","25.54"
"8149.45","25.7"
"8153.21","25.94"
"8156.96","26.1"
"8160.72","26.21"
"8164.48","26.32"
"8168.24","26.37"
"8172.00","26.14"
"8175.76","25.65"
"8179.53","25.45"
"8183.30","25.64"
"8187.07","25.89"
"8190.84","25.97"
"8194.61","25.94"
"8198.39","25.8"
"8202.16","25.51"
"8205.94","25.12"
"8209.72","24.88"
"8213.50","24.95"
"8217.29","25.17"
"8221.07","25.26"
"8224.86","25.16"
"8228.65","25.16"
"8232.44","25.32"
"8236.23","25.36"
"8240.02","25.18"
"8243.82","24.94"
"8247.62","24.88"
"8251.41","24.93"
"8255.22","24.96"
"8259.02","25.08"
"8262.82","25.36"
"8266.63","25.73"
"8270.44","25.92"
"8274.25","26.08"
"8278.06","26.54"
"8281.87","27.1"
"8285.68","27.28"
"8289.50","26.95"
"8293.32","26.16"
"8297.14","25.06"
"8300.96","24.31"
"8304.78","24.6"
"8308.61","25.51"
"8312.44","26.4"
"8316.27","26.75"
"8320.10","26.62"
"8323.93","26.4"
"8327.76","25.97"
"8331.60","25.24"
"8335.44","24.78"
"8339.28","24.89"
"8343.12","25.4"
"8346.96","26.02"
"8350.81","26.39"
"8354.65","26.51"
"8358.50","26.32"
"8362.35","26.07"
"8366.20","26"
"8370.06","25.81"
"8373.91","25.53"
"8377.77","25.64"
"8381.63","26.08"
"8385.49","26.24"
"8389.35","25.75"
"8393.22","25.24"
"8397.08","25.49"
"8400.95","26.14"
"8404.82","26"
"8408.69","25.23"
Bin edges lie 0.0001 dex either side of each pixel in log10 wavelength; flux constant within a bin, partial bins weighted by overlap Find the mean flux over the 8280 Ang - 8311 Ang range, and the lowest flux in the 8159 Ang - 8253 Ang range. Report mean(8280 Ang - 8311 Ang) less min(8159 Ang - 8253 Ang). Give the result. 1.0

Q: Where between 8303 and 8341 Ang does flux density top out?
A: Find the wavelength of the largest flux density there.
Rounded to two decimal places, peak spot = 8316.27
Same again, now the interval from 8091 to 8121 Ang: 8100.81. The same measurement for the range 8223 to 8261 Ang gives 8236.23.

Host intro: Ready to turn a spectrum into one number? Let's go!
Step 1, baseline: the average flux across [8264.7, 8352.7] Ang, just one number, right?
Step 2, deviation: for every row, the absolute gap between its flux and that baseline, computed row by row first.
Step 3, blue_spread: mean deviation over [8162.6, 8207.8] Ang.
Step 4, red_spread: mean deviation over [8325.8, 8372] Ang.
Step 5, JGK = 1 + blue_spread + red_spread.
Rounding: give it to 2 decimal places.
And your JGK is 1.74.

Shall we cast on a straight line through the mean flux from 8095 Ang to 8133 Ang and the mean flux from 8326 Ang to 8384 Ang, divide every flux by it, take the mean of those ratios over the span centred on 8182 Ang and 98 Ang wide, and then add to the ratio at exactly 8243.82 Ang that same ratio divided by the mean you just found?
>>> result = 1.94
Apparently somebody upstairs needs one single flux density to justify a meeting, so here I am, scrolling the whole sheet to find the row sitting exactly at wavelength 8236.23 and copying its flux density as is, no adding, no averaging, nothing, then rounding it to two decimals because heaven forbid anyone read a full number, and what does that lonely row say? 25.36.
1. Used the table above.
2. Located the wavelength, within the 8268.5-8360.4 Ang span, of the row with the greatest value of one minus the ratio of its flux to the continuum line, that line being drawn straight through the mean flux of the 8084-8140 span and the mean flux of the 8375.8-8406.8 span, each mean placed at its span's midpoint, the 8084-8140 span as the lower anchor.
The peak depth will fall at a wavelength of 8300.96 Ang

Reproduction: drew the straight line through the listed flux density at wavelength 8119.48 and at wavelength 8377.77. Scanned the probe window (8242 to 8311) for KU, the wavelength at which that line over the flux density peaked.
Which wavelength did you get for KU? 8300.96 Ang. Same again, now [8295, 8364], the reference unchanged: 8300.96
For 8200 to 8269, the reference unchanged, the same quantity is 8247.62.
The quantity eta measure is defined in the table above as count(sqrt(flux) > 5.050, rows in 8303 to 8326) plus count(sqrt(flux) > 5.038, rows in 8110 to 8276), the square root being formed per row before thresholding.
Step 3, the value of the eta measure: 31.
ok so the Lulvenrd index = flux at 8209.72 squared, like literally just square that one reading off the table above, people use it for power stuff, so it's 619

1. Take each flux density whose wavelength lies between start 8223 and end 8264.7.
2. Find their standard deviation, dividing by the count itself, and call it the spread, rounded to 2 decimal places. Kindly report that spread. 0.17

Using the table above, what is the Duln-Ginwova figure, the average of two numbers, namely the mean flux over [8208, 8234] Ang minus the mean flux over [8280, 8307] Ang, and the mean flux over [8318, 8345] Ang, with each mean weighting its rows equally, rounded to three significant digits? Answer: 12.4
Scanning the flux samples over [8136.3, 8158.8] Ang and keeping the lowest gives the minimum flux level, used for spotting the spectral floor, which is 25.54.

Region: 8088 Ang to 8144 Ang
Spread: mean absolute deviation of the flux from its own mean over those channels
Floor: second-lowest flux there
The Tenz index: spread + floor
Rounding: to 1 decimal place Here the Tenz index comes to 25.4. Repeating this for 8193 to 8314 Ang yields 25.2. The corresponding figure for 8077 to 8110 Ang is 24.2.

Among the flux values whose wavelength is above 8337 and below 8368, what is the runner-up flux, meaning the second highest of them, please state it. 26.39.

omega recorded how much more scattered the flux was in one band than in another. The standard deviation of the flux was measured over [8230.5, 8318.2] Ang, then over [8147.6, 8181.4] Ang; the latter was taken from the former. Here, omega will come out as 0.52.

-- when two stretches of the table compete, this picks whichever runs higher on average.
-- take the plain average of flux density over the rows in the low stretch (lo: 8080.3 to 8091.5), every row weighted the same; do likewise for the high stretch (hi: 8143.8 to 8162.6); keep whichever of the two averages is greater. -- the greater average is 25.9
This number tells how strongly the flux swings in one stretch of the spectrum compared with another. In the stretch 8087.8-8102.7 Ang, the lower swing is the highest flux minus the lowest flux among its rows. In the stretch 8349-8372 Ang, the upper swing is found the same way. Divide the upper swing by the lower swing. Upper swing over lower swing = 1.0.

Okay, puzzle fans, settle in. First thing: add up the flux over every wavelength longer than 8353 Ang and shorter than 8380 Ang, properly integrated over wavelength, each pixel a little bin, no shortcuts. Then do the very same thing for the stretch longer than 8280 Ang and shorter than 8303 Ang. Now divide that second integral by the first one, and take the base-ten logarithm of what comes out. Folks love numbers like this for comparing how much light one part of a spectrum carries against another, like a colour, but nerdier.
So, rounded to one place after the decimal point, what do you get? -0.1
